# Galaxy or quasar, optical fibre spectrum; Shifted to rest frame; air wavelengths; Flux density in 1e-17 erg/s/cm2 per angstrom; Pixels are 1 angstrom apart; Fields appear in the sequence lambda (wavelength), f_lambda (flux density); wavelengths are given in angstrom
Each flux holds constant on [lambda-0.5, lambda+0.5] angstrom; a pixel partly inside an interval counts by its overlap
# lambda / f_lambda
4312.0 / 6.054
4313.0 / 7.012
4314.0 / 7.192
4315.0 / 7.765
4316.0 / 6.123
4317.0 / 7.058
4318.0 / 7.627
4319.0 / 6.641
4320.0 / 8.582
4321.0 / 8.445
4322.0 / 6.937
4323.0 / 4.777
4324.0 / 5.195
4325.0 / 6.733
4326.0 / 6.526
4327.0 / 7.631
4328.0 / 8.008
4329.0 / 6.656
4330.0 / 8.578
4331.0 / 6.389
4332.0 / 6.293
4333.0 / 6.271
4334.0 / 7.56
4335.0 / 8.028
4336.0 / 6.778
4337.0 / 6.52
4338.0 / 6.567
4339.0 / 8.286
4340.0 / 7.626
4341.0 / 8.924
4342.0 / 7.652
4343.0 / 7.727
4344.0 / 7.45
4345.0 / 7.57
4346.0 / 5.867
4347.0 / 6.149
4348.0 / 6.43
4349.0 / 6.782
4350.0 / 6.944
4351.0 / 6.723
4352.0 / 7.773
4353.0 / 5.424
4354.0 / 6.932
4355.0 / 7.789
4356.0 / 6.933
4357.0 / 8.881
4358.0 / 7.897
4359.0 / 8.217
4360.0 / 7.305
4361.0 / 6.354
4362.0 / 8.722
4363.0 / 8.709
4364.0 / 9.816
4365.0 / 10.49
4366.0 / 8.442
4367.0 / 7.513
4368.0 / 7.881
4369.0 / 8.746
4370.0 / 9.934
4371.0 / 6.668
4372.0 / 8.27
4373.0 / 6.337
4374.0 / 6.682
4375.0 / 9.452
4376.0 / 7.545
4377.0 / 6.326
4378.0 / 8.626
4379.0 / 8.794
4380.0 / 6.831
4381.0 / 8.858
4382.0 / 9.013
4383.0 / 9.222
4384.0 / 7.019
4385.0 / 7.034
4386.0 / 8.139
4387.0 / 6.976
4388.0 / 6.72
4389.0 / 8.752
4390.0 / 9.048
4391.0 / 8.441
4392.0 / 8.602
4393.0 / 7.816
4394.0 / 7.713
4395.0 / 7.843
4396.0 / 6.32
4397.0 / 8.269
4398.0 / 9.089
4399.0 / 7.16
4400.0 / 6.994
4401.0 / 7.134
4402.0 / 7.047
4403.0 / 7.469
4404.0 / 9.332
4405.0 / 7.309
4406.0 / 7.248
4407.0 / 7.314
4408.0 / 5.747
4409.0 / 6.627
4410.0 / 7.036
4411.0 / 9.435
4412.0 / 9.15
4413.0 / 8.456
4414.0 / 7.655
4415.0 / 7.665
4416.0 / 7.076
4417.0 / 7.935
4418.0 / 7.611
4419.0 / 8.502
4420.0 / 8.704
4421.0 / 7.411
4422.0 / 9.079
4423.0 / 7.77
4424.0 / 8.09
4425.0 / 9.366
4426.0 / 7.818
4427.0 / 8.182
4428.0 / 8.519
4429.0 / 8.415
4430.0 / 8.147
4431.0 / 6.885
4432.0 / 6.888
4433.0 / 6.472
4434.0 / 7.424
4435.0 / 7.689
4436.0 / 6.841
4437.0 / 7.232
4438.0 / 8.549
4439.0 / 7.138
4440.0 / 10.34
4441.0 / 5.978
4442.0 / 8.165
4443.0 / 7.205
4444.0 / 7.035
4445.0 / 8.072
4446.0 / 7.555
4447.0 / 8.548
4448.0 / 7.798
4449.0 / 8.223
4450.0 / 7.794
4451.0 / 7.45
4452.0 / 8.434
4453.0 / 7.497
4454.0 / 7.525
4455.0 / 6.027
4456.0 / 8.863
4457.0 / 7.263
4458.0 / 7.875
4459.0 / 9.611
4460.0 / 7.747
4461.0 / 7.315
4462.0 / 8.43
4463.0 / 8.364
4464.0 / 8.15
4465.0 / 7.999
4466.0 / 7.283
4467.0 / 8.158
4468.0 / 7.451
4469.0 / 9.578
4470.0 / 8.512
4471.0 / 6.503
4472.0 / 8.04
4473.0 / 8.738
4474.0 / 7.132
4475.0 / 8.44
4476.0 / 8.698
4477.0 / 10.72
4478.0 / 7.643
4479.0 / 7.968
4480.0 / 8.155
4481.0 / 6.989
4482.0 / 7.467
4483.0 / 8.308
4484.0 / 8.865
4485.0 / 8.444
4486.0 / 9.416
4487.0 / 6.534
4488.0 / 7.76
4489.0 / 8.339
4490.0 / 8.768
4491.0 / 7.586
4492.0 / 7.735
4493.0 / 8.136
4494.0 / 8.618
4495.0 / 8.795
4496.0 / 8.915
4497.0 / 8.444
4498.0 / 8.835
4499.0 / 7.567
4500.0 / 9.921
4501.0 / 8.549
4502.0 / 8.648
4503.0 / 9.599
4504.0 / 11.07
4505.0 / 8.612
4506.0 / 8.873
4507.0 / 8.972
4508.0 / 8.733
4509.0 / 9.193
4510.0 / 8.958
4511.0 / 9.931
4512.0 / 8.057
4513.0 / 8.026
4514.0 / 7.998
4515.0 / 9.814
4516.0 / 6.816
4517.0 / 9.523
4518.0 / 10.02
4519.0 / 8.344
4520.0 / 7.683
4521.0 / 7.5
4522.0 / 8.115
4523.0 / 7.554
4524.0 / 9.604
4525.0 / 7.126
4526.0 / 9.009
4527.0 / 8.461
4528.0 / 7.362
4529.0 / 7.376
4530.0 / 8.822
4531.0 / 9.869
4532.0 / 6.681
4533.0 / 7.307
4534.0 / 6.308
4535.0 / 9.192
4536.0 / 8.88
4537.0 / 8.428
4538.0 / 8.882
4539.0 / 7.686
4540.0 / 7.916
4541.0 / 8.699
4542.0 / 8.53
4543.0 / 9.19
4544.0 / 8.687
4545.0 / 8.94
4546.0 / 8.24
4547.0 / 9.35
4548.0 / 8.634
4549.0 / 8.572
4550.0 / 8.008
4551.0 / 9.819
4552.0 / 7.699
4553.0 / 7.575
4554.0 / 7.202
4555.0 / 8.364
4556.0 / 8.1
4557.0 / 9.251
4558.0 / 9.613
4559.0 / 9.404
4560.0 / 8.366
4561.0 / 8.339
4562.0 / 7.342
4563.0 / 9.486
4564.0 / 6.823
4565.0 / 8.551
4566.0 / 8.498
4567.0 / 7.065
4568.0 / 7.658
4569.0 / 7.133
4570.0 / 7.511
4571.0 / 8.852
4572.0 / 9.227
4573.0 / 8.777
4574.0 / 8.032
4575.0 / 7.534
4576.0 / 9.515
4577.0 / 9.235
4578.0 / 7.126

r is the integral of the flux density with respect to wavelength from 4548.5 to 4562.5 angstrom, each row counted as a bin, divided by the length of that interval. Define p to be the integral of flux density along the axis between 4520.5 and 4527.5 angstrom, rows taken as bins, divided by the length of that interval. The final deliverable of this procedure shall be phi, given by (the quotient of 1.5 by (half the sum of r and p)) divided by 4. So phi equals 0.0452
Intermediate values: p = 8.20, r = 8.4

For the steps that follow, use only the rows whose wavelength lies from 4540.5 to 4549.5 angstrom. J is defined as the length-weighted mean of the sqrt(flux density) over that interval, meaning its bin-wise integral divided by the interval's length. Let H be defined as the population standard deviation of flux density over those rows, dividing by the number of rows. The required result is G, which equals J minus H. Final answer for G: 2.63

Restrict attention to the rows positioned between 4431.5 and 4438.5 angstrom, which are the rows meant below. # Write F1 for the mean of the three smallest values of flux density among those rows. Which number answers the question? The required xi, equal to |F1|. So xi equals 6.7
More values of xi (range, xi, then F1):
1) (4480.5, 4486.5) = 7.6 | 7.6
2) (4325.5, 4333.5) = 6.3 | 6.3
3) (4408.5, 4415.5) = 7.1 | 7.1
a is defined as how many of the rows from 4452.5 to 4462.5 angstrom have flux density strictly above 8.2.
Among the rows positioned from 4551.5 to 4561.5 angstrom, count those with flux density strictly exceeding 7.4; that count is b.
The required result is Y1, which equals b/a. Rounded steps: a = 3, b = 9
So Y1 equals 3.0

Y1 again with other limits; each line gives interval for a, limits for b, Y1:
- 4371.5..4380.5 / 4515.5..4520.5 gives 1.0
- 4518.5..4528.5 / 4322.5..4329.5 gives 0.5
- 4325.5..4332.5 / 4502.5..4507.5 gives 5.0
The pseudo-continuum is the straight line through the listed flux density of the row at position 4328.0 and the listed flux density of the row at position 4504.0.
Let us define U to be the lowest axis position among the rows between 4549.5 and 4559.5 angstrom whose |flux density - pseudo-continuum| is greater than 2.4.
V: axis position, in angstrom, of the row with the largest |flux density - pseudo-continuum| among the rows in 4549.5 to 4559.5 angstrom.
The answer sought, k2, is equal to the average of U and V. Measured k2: 4552.0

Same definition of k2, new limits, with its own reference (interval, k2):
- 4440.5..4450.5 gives 4441.0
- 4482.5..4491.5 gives 4487.0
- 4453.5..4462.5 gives 4454.5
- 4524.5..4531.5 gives 4525.0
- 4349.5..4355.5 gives 4353.0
